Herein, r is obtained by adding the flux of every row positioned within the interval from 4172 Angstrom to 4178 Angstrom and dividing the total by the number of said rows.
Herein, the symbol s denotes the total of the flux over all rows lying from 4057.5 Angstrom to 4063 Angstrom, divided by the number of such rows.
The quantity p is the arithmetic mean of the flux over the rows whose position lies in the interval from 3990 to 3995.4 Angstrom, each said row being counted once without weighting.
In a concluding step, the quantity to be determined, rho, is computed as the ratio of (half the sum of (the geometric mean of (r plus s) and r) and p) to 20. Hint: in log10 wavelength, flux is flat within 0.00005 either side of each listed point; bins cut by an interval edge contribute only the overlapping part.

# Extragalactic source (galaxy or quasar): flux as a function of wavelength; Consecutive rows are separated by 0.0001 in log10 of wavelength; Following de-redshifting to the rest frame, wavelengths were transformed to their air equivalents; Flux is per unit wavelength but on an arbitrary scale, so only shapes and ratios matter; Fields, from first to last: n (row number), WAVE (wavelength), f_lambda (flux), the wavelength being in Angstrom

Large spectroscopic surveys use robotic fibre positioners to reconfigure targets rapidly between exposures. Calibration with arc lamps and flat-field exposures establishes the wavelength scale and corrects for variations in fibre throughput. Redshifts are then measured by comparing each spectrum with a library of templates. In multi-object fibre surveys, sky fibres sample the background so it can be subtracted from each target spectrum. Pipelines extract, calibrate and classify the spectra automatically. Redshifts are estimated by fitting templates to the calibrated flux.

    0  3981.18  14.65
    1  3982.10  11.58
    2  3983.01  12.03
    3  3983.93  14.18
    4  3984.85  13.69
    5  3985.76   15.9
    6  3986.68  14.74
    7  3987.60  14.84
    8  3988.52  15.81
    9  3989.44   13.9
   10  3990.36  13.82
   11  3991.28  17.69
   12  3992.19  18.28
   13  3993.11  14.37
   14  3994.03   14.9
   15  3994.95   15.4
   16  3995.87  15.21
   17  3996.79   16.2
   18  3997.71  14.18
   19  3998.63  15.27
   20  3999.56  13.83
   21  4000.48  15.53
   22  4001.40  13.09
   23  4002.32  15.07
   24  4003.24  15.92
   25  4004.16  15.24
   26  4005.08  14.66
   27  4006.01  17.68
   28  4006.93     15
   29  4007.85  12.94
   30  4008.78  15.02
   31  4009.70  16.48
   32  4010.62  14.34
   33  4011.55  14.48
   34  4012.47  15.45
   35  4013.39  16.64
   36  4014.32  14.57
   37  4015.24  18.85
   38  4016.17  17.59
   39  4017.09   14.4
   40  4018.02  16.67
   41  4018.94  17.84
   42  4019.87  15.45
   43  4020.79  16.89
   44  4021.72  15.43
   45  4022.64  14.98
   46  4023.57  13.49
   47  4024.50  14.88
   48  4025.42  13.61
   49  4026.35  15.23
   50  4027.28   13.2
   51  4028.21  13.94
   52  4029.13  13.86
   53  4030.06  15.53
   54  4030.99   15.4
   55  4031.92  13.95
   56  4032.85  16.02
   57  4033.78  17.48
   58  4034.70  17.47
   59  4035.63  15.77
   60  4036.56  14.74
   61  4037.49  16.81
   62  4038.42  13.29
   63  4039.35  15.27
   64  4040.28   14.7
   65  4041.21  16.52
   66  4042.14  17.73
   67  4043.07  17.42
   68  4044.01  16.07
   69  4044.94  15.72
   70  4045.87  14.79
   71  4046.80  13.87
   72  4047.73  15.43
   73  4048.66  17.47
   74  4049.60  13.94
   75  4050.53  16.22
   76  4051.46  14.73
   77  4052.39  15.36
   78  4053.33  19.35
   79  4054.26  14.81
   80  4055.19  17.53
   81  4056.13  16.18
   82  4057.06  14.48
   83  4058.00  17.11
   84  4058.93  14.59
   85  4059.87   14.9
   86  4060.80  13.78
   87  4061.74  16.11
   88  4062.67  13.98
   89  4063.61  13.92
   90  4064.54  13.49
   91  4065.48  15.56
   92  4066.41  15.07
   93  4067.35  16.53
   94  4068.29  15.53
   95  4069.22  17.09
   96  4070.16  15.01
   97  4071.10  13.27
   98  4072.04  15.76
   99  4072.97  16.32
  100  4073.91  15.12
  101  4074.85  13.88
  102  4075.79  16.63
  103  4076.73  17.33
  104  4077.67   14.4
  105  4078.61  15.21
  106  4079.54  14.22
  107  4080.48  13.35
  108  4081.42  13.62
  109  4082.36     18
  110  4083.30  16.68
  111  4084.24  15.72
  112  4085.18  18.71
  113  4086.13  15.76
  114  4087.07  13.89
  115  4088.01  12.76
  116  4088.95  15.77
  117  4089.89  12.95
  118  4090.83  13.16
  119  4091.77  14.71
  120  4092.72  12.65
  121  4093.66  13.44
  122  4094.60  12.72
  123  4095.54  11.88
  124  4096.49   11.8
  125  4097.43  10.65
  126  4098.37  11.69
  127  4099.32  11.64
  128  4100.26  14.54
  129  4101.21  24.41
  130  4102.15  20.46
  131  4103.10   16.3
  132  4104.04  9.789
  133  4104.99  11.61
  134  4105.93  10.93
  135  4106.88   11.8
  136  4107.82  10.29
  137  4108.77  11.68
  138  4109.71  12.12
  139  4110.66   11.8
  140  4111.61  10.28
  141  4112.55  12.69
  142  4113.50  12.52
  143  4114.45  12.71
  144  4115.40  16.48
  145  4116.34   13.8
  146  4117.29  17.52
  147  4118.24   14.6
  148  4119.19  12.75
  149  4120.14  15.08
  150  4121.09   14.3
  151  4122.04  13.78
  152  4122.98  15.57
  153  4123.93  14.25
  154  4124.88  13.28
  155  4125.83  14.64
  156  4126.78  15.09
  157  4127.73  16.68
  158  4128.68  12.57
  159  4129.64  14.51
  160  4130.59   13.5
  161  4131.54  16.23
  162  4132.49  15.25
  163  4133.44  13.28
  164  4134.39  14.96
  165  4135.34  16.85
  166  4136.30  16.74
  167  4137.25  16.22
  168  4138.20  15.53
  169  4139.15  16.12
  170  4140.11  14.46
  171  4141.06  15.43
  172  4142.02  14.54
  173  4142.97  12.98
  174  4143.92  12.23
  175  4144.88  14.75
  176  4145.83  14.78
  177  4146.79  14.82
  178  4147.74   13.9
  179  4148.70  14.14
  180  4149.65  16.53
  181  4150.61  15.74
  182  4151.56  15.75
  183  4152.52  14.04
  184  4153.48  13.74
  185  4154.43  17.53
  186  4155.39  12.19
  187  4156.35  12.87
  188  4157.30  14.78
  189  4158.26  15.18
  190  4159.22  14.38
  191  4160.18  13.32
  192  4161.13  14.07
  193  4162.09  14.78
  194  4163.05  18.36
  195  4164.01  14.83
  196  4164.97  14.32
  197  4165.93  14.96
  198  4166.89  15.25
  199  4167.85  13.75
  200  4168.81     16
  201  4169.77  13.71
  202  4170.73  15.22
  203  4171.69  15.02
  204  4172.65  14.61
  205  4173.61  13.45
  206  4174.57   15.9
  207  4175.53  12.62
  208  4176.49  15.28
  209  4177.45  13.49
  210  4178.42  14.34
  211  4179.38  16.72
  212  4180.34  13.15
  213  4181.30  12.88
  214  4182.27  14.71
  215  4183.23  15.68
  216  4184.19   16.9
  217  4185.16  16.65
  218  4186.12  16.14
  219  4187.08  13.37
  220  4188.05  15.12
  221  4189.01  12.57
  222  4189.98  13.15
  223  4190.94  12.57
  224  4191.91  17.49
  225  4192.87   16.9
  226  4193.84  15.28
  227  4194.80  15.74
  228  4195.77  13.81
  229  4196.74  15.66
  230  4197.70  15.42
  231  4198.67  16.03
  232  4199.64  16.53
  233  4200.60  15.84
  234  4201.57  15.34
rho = 0.904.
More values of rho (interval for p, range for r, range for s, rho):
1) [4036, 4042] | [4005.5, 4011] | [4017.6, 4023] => 0.928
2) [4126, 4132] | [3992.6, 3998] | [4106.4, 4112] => 0.867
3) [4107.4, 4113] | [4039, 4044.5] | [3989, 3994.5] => 0.856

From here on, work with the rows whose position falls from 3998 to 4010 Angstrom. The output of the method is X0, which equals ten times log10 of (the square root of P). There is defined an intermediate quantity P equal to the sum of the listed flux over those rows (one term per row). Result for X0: 11.5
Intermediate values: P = 196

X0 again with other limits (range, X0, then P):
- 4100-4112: 11.2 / 176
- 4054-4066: 11.5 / 196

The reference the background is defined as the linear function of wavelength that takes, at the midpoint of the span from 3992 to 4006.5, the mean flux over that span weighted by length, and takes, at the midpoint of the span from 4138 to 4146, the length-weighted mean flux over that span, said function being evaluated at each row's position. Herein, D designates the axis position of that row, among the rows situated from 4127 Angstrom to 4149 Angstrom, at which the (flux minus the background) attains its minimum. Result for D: 4143.92 Angstrom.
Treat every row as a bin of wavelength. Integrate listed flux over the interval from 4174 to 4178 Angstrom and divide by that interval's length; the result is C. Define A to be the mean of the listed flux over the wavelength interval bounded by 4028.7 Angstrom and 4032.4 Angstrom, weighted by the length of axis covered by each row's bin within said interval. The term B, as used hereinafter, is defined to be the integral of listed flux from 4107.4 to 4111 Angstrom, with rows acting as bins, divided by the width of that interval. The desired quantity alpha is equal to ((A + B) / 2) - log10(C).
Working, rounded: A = 14.7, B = 11.5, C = 14.3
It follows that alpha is 11.9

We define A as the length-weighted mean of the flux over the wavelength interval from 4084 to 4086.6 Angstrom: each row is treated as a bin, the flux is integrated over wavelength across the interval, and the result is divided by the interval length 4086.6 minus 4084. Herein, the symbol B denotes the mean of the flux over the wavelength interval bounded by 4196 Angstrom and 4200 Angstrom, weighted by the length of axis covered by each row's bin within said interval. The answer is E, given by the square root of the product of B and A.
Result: 16.2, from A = 16.8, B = 15.7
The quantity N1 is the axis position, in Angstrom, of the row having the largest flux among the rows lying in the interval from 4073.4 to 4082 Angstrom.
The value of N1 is 4076.73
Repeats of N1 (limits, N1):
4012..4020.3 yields 4015.24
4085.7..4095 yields 4088.95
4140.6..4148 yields 4141.06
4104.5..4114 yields 4112.55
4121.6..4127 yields 4122.98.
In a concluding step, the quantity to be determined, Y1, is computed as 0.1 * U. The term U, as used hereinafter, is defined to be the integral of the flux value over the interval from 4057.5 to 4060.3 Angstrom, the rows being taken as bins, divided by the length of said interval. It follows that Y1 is 1.55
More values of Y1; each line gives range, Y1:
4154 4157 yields 1.42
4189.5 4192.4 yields 1.44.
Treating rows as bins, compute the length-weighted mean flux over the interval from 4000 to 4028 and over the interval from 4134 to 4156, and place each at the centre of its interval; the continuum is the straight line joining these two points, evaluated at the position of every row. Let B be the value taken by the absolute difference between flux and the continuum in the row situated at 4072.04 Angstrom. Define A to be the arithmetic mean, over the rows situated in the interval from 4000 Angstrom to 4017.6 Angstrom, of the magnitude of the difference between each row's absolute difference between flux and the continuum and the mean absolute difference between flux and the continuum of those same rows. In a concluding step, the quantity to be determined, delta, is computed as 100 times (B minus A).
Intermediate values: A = 0.771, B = 0.6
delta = -17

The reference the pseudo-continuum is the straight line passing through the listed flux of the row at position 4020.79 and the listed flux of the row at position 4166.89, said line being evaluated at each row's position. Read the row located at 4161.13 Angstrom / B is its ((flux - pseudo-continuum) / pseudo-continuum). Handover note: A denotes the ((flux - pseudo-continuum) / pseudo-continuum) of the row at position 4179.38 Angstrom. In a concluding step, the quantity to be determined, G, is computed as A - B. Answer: 0.2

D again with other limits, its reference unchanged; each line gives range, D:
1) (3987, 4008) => 4007.85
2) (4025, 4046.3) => 4027.28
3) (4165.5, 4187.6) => 4175.53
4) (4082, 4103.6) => 4097.43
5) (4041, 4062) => 4060.80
